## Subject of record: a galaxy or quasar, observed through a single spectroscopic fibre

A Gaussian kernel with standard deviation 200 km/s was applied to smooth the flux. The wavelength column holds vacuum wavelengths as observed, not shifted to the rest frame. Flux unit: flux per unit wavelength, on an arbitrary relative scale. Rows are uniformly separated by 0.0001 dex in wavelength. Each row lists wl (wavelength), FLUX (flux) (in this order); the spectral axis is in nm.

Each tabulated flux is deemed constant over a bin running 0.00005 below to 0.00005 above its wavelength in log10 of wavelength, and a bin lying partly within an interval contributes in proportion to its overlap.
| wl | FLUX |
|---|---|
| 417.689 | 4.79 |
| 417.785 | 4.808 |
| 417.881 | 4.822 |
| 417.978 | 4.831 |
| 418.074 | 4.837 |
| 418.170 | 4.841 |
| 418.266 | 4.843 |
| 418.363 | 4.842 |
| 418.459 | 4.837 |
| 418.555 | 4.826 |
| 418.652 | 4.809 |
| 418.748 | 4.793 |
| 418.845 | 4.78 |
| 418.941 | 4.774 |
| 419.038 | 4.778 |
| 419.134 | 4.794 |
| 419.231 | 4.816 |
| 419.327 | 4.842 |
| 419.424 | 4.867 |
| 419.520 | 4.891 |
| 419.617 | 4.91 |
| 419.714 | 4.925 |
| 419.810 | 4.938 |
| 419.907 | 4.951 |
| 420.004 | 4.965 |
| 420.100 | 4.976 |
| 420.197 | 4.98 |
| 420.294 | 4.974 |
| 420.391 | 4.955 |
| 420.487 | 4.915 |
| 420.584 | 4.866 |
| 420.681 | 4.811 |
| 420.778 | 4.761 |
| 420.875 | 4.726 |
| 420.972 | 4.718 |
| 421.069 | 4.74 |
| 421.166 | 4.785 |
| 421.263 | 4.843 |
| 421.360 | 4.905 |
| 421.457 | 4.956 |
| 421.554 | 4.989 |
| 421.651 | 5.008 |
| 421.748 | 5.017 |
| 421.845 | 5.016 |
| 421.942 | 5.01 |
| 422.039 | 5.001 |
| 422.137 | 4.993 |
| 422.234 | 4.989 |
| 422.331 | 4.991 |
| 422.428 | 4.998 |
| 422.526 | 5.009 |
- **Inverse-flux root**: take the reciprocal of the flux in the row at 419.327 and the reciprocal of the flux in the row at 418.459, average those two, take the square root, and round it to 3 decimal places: 0.455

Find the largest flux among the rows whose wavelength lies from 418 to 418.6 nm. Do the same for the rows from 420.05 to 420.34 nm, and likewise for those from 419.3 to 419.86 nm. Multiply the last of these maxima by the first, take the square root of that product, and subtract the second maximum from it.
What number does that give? -0.090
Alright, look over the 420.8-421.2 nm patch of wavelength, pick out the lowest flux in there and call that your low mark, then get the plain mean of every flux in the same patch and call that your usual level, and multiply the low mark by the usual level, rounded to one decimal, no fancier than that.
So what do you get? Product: 22.4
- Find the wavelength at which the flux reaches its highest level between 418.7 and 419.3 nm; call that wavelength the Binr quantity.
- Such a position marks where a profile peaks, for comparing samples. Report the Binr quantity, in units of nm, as 419.231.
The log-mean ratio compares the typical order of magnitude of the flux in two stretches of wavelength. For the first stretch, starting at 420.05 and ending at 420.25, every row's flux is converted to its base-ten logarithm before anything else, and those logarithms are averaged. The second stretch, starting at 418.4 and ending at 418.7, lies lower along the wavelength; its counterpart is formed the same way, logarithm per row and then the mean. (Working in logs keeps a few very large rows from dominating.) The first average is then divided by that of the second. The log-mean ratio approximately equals 1.020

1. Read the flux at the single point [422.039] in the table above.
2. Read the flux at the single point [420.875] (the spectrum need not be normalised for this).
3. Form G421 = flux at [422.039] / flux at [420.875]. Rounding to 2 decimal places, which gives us 1.06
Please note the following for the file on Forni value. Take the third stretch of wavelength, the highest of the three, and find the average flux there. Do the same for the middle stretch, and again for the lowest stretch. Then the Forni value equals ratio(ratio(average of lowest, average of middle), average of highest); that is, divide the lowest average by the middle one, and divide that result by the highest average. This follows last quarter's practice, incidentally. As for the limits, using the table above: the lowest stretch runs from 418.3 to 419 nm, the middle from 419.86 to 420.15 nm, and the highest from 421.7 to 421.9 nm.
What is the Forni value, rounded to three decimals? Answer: 0.193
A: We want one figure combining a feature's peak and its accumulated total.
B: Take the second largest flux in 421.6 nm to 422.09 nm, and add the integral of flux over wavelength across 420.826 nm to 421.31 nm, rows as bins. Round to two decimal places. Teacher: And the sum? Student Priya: 7.32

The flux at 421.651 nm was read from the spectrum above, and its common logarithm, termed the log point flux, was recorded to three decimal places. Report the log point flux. 0.700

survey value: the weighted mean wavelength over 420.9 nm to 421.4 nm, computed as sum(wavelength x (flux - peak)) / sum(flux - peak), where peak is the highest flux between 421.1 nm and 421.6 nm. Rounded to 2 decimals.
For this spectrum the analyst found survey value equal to 421.12 nm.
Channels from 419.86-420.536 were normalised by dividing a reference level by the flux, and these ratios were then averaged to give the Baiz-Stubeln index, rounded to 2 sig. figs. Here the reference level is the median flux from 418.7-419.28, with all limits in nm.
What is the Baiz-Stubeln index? 0.97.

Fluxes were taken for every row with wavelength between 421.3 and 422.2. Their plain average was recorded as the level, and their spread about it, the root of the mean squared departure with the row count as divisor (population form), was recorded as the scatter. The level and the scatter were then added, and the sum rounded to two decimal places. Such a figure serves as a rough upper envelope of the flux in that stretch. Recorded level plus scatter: 5.02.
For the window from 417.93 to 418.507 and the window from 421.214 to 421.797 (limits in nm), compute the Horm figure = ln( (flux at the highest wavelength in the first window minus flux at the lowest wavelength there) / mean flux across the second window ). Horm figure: -6.7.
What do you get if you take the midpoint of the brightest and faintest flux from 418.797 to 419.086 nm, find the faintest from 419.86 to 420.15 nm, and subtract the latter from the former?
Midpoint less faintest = -0.17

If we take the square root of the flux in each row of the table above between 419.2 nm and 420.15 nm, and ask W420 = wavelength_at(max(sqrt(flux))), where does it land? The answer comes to 420.100 nm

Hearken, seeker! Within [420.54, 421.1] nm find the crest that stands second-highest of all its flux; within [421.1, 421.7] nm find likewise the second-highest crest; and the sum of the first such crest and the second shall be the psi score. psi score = 9.80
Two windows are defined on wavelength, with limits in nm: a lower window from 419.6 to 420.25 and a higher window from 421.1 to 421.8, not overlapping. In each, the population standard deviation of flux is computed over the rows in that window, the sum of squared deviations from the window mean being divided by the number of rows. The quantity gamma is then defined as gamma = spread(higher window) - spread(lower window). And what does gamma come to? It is 0.06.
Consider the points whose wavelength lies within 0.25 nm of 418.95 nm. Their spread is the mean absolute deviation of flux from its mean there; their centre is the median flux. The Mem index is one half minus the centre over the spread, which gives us -615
